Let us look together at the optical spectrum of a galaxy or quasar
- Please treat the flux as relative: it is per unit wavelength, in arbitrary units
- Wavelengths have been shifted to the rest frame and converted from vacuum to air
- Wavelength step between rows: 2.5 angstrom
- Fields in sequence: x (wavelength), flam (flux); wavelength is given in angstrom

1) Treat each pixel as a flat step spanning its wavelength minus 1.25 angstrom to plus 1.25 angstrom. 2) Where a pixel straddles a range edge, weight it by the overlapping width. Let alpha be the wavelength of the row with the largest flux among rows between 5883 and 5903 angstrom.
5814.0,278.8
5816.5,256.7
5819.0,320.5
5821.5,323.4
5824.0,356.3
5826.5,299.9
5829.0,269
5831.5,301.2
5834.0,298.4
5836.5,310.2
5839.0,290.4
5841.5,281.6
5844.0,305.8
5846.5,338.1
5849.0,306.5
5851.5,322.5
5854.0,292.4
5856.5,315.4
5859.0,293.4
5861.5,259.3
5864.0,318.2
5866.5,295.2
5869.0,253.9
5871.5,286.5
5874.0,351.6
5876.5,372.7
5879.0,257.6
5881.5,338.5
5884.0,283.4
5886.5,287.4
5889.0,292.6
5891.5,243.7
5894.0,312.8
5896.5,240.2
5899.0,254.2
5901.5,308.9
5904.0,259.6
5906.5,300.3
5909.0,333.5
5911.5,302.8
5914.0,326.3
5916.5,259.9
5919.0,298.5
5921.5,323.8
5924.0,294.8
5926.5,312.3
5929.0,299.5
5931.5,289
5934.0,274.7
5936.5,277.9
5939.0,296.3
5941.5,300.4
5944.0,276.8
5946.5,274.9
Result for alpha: 5894.0 angstrom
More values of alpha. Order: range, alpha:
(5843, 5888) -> 5876.5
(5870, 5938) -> 5876.5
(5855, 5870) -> 5864.0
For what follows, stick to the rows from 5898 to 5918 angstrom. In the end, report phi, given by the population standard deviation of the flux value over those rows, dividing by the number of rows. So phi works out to 29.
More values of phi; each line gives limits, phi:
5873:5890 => 39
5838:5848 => 22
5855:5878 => 37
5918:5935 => 15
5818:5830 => 29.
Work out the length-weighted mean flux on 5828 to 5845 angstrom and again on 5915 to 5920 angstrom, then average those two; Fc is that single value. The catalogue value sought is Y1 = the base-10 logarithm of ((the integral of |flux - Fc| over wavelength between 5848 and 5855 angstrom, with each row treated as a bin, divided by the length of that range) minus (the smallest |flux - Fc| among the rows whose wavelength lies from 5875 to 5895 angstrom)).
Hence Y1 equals 1.31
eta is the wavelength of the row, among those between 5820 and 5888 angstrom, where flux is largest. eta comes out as 5876.5 angstrom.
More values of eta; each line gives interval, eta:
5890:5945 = 5909.0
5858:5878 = 5876.5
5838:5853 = 5846.5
